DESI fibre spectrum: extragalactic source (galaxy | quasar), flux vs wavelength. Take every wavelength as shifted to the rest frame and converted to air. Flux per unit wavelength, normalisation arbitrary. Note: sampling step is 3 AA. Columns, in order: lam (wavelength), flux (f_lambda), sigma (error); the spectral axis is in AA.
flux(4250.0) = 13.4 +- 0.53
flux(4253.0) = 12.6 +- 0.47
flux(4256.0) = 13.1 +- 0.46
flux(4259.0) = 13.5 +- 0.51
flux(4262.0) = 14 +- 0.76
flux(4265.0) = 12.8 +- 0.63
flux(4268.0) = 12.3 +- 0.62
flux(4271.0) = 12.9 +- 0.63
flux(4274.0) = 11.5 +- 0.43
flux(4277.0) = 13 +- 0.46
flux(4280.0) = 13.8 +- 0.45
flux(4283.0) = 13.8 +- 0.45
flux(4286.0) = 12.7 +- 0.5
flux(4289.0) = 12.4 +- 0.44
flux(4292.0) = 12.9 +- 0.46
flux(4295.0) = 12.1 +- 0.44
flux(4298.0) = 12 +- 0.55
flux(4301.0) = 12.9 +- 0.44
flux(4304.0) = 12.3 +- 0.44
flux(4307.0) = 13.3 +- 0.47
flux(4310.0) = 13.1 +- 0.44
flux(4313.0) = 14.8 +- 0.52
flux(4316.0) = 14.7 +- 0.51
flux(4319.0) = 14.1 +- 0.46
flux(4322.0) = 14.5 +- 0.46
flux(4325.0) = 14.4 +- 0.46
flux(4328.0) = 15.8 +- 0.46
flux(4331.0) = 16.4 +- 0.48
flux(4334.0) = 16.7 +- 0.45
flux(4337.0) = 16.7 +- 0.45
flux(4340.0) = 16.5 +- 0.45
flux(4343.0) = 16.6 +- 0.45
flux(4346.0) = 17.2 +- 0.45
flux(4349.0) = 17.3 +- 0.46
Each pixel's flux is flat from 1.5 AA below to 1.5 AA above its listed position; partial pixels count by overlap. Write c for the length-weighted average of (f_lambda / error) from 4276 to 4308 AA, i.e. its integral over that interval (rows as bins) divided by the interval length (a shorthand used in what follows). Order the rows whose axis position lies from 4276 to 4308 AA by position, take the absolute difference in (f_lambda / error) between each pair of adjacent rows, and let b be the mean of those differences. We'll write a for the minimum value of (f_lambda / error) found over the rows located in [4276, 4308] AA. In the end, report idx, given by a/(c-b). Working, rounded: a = 22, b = 2.6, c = 28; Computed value 0.87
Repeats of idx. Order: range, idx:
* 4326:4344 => 0.97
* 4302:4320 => 1.00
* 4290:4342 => 0.75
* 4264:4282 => 0.89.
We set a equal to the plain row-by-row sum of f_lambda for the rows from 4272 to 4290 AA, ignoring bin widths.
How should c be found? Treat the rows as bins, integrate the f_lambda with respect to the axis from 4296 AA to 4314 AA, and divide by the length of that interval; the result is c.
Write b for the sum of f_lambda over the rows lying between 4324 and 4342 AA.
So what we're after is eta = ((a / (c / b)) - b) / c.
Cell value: 36.7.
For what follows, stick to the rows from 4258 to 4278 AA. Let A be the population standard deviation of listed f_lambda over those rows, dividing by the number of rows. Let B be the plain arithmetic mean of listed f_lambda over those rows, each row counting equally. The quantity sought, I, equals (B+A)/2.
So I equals 6.8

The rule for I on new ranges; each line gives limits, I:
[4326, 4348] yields 8.5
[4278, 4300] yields 6.8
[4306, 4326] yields 7.4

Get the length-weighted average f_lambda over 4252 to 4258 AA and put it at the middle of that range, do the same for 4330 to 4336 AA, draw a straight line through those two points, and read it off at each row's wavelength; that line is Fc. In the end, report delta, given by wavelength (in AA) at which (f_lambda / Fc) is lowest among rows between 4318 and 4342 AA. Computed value 4319.0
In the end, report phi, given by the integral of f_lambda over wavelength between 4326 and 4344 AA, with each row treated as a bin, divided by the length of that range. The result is 16.4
